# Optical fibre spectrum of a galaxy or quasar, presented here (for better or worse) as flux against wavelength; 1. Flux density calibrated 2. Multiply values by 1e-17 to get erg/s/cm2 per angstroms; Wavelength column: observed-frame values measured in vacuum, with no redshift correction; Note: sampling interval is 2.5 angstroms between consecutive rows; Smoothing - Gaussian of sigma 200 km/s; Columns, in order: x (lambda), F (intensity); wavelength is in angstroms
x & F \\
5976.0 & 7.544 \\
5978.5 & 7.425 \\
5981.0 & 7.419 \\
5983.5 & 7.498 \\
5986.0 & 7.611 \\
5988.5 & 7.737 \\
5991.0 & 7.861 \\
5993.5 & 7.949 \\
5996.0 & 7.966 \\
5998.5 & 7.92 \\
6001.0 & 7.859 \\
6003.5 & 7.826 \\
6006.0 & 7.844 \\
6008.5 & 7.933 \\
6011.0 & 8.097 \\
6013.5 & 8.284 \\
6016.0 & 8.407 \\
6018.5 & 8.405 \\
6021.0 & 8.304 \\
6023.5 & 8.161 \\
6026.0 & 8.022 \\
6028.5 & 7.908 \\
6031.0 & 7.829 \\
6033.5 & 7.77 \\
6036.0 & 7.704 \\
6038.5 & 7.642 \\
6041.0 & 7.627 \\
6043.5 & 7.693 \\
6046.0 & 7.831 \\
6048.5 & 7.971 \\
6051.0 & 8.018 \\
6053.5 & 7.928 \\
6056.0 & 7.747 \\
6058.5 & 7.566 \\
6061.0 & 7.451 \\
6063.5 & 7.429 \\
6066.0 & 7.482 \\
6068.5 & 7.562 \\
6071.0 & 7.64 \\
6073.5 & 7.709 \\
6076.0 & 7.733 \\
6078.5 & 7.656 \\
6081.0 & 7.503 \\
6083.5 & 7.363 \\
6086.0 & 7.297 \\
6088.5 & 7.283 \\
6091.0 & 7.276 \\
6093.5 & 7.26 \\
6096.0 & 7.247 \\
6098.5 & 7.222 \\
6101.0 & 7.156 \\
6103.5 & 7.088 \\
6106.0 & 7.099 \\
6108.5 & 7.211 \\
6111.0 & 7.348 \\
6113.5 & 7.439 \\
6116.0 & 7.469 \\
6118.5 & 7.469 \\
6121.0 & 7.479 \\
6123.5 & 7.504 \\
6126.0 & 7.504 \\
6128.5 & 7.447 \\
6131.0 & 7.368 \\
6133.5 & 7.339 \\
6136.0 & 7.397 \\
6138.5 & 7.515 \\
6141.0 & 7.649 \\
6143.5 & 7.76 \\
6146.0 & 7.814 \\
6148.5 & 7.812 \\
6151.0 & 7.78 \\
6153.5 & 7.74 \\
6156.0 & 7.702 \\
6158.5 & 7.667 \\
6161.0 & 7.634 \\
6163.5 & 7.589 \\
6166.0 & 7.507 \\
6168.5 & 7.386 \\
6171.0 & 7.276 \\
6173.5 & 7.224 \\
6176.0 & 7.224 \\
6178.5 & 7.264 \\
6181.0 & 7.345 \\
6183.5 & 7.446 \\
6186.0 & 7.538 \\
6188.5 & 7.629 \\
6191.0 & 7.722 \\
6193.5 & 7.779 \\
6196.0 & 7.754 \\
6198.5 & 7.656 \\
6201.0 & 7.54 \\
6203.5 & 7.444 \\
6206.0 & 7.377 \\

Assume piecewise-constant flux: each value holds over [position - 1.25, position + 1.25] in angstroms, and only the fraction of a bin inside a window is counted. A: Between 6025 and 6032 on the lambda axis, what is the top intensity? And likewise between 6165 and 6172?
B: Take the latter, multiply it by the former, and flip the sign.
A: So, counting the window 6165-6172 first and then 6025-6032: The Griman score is -60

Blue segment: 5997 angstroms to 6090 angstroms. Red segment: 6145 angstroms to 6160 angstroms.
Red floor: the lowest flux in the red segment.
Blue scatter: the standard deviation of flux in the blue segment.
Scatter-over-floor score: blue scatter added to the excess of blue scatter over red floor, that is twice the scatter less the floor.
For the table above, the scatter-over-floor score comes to -7.1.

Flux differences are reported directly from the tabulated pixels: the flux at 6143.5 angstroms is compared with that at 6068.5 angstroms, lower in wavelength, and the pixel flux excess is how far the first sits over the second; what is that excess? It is 0.2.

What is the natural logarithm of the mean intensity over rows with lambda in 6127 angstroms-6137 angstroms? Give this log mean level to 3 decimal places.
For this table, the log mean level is 2.000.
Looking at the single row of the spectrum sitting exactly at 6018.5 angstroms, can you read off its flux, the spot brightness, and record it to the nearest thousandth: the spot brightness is 8.405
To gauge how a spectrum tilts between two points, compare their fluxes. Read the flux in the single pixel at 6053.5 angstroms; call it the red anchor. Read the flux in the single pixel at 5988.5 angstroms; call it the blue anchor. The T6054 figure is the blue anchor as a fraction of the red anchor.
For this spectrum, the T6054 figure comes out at 0.98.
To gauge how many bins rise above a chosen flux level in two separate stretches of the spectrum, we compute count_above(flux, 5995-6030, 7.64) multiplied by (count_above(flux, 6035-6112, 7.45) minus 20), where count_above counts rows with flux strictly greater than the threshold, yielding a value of -28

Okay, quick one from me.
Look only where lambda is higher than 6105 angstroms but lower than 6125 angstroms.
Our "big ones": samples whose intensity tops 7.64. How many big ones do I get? 0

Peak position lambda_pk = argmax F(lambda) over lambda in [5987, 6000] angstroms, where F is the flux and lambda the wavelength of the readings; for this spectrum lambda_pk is 5996.0 angstroms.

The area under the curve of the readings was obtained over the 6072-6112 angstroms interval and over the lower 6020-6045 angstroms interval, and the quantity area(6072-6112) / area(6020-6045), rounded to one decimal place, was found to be 1.5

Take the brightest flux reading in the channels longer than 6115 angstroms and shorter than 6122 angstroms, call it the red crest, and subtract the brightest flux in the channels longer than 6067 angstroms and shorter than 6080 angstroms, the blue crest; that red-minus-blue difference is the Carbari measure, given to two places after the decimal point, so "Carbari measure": -0.25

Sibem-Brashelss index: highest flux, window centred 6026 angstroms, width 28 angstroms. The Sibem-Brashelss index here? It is 8.407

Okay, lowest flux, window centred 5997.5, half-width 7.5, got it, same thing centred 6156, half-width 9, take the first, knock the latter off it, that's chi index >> 0.2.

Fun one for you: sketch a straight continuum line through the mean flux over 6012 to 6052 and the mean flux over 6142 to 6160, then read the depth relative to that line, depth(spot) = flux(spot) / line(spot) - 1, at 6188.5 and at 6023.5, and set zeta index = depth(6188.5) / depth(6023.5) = -0.3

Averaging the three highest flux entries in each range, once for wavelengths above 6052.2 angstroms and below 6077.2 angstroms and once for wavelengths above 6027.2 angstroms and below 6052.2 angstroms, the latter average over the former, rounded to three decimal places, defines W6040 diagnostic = 1.021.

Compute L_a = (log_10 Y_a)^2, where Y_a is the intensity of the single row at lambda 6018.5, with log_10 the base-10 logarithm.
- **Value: 0.85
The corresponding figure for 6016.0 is 0.85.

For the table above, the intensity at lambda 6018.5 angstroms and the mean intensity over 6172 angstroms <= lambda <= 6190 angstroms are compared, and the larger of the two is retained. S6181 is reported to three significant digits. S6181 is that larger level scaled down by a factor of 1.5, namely 5.60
